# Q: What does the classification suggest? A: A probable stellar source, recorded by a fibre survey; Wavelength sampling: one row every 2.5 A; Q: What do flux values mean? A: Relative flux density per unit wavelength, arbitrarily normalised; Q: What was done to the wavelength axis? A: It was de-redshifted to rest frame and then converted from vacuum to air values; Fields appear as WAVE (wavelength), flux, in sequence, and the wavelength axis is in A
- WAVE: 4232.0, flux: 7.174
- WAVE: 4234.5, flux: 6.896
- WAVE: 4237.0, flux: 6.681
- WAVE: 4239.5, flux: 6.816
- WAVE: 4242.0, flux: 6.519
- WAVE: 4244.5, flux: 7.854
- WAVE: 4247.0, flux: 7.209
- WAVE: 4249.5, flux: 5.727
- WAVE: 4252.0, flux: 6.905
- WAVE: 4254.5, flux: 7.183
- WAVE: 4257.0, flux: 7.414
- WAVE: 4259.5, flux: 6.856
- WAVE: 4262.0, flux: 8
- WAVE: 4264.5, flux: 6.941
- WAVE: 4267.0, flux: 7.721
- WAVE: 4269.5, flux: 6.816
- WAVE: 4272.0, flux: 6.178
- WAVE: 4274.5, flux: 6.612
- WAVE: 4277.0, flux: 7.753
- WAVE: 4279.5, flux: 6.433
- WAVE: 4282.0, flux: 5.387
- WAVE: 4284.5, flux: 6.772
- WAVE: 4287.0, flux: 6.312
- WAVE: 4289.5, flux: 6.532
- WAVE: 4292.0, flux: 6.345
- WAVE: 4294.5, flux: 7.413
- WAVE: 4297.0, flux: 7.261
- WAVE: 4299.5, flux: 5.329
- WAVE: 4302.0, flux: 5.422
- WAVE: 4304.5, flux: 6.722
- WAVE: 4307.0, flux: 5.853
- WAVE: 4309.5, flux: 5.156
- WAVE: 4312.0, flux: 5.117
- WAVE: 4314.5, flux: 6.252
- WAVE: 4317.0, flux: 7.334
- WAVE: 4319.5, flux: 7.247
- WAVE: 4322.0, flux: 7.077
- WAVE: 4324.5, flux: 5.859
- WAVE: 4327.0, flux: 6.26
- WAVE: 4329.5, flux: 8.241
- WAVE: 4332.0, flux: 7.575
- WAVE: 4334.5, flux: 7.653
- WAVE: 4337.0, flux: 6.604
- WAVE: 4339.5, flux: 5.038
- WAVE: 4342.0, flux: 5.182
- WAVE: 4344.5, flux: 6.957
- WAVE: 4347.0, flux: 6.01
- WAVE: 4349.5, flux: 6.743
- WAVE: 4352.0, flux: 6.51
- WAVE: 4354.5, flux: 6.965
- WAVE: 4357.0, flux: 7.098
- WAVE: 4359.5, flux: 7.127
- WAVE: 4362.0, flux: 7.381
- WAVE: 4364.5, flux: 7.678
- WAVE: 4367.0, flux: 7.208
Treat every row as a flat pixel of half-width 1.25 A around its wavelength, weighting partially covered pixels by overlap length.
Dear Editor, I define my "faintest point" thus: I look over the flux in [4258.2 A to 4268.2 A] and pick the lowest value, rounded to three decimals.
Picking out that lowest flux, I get 6.856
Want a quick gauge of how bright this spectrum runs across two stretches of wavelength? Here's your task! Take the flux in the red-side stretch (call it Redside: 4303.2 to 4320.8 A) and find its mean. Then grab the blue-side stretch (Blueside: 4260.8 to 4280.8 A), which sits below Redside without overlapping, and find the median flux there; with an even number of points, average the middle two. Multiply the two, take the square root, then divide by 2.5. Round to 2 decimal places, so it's 2.62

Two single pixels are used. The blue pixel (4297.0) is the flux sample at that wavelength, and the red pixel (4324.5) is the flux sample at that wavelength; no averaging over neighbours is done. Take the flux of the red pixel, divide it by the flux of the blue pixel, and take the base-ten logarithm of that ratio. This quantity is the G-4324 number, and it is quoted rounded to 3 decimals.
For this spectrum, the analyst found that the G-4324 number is -0.093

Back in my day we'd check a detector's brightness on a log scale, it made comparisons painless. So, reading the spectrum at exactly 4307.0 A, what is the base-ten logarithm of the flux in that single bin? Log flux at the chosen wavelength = 0.77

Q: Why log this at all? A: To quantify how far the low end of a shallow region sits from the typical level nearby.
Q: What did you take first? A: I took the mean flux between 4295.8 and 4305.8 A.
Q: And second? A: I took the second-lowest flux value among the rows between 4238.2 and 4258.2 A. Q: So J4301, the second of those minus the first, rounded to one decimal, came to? 0.3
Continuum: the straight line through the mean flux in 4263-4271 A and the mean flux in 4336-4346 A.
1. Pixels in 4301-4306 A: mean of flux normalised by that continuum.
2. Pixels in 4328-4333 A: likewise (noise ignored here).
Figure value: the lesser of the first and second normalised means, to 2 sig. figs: 0.93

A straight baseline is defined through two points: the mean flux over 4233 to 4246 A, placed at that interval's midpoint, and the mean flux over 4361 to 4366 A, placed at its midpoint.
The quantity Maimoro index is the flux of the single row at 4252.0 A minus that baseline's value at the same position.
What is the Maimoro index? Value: -0.11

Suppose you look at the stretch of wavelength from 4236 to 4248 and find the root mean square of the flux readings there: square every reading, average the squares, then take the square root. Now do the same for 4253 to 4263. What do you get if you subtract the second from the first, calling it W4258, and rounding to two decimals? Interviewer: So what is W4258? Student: -0.34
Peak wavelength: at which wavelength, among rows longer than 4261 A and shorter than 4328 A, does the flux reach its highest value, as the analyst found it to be 4262.0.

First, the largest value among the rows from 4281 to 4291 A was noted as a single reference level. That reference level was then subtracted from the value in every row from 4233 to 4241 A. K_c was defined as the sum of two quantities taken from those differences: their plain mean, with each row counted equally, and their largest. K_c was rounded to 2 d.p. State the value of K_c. 0.15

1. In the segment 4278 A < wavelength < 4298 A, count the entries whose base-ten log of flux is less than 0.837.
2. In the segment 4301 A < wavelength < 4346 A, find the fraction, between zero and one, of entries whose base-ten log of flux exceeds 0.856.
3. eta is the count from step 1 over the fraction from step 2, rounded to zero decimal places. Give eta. 22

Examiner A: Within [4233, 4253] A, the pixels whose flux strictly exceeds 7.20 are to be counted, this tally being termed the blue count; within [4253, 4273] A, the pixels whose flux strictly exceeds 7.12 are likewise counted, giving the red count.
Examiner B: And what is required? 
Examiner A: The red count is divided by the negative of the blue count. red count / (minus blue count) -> -2.0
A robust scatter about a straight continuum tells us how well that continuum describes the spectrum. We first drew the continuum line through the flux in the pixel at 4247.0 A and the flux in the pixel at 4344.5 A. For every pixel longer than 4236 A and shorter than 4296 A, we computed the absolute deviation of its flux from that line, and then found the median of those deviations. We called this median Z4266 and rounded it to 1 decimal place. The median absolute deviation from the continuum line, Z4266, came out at 0.6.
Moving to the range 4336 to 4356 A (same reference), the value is 0.4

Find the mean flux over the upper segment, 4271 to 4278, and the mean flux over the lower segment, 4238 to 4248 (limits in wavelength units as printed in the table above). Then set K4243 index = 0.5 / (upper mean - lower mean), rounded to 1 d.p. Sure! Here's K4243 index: -2.0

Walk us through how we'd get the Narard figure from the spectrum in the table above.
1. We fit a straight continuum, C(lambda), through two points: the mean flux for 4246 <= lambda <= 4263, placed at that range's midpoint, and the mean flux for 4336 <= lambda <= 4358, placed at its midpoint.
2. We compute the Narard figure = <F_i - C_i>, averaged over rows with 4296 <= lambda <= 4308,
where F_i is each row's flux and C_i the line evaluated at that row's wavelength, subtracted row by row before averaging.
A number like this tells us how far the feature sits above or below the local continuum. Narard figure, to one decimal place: -0.6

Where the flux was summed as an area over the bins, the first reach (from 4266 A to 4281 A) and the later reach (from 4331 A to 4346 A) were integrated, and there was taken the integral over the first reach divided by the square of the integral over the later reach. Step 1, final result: 0.0109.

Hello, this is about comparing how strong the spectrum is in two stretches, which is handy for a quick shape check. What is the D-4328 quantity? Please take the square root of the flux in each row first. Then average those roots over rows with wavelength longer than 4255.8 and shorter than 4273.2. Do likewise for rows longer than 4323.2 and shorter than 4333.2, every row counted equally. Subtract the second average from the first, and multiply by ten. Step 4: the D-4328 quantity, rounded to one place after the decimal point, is 0.3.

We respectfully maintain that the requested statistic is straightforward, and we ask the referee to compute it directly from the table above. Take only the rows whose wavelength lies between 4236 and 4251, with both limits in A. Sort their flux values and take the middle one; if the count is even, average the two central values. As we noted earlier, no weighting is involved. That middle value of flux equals 6.7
